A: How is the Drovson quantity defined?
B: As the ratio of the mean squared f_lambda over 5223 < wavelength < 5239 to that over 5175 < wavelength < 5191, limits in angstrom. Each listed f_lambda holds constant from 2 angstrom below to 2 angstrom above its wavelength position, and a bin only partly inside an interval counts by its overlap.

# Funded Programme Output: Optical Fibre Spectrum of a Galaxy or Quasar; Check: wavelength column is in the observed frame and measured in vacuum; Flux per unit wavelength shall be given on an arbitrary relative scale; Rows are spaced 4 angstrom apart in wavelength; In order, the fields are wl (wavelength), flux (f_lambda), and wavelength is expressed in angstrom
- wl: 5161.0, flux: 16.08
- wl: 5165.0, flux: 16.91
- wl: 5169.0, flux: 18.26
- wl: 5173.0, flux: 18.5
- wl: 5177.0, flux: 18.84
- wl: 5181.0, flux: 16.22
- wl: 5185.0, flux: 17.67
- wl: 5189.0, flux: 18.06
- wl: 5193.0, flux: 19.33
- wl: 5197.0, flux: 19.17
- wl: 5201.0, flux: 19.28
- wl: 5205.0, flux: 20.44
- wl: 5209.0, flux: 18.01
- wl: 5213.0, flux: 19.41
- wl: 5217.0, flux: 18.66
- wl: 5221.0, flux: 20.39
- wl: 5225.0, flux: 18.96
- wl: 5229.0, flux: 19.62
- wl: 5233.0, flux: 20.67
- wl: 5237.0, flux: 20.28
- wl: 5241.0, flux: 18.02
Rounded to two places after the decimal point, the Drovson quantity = 1.26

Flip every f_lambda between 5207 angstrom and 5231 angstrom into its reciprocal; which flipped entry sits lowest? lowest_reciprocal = 0.0490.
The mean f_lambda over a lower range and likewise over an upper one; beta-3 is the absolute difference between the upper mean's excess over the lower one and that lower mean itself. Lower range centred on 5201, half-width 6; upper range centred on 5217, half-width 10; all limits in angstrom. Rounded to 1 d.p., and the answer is 20.2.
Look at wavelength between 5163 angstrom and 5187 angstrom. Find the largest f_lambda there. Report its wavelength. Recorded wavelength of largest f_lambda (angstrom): 5177.0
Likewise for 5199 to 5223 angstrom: 5205.0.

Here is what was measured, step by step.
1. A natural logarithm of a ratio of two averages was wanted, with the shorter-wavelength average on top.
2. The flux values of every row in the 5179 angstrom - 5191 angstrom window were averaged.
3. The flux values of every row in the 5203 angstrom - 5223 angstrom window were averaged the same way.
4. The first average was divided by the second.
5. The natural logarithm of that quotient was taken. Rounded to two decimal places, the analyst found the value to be -0.11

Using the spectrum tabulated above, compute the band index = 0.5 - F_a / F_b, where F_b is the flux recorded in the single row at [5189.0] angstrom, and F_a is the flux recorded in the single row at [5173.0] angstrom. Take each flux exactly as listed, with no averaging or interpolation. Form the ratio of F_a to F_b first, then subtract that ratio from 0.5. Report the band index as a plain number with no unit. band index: -0.52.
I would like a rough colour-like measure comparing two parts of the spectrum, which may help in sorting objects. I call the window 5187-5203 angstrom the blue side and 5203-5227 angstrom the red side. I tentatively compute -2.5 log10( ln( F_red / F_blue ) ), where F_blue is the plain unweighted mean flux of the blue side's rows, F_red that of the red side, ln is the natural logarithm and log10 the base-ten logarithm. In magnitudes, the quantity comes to 4.34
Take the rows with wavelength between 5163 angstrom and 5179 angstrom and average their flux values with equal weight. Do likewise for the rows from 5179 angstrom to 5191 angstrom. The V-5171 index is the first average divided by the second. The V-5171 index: 1.05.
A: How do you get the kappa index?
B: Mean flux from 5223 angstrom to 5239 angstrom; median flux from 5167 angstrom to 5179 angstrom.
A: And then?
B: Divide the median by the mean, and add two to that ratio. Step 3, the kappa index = 2.93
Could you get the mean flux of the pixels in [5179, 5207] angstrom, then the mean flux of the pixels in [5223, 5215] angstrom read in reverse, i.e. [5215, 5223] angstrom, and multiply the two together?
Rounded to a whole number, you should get 363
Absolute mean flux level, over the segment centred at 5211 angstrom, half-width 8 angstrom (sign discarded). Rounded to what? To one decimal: 19.1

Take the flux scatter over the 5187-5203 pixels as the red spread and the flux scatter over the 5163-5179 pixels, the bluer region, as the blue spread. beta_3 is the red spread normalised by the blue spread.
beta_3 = 0.71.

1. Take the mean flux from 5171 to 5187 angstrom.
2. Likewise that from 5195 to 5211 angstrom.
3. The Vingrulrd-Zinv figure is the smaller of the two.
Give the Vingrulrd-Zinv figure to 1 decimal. 17.8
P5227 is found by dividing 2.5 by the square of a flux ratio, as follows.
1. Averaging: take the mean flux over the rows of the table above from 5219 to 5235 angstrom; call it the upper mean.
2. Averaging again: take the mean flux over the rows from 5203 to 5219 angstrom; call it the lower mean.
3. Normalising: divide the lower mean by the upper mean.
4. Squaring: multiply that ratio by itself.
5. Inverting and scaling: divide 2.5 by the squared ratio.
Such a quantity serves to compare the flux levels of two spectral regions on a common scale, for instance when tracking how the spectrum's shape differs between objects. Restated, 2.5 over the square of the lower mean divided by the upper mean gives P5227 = 2.71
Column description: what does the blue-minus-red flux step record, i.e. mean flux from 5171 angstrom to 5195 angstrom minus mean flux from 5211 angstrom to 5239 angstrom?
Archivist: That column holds -1.6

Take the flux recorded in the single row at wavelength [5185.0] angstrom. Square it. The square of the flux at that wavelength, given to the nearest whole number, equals 312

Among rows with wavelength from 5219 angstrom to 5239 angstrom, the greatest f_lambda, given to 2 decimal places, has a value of 20.67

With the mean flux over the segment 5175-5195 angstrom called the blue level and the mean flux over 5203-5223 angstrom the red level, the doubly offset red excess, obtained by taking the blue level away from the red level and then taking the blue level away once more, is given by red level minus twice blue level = -16.7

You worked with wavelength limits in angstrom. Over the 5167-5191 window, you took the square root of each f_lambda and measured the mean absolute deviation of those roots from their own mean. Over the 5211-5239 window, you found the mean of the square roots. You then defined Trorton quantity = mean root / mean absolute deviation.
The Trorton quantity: 57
